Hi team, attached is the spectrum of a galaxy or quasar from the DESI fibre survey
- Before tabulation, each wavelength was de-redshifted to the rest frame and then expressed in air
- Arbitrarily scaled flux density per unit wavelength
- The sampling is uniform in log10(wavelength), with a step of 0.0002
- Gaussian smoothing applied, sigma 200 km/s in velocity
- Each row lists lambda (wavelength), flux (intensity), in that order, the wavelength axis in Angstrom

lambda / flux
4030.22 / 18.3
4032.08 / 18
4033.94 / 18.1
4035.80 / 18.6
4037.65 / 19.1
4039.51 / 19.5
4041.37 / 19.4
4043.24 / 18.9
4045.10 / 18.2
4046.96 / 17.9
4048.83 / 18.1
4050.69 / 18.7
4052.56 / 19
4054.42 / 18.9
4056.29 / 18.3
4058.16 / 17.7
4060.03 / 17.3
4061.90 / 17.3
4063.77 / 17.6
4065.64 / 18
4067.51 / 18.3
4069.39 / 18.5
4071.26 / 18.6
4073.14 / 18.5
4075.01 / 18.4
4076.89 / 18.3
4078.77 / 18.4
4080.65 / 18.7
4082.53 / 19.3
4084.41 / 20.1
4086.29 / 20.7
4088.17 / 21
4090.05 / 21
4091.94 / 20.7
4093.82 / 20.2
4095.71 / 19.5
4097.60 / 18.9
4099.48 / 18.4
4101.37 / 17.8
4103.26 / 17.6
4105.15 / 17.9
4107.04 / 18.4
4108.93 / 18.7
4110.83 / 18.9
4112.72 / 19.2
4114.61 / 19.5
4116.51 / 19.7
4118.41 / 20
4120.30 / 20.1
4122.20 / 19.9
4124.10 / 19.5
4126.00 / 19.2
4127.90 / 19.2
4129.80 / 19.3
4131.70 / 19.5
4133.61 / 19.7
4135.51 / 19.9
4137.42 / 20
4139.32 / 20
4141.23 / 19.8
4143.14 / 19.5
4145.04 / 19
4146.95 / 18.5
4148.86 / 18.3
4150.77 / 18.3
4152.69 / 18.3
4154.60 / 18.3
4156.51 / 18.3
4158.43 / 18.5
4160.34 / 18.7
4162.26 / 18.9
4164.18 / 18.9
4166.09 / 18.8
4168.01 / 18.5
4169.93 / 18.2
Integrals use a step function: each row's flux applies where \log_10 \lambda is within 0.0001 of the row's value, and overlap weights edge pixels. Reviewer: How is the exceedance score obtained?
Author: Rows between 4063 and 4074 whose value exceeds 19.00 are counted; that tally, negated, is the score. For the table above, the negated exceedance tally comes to 0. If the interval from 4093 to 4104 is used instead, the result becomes -2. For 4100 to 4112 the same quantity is 0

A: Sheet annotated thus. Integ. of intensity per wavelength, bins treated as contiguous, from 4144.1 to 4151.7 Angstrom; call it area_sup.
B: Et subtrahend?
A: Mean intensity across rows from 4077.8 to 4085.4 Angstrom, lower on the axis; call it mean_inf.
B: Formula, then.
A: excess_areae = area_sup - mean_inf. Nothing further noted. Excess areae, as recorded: 122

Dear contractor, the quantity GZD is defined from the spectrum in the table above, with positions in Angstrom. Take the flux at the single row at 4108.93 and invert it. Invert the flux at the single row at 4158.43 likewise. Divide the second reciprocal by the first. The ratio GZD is 1.01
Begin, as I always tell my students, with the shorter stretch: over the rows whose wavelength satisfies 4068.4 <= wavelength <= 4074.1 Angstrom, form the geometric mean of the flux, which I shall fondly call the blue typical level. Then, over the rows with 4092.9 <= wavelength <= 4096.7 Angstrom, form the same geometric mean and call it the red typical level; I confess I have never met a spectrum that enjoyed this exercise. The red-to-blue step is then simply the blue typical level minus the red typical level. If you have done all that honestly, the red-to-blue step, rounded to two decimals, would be -1.31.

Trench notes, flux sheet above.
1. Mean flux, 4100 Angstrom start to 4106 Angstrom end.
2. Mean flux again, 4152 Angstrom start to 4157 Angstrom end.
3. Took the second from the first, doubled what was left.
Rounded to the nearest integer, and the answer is -1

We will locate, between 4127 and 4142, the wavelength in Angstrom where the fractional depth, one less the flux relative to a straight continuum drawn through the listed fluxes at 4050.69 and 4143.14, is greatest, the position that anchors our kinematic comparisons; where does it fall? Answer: 4127.90 Angstrom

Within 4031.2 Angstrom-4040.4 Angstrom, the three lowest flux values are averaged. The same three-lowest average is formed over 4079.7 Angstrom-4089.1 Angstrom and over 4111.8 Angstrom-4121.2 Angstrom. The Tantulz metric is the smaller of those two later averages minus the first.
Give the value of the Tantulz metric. 1.1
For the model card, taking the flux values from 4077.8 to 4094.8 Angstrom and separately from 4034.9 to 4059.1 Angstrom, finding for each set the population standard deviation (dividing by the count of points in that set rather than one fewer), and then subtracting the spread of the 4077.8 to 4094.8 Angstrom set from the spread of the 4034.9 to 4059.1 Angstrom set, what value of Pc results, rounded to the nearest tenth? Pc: -0.4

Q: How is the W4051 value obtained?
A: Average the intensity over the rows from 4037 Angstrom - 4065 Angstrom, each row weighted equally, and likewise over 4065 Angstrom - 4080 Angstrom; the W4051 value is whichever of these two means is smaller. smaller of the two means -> 18.38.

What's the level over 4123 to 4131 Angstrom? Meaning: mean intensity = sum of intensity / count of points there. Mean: 19.3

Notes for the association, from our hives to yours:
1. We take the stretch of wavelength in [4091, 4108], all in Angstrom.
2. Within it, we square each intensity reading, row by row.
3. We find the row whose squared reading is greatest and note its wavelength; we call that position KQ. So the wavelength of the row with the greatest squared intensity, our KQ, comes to 4091.94 Angstrom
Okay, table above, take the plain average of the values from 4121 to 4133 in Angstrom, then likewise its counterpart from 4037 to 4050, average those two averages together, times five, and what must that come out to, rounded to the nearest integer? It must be 95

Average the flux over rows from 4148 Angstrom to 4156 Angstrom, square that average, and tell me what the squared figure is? 335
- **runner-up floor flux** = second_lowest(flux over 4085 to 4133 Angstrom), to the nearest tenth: 17.8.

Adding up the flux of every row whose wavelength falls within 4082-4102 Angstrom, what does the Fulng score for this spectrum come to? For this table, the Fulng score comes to 218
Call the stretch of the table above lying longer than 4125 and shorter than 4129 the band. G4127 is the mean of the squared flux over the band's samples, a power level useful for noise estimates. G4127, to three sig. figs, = 369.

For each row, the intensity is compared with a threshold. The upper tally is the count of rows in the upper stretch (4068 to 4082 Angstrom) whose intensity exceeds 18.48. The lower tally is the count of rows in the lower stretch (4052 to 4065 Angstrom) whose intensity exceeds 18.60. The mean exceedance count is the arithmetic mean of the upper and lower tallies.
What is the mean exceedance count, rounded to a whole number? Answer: 3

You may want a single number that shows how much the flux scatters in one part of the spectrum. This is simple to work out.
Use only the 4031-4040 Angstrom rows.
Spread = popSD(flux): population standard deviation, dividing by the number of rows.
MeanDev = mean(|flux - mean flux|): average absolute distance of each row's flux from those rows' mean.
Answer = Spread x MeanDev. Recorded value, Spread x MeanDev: 0.3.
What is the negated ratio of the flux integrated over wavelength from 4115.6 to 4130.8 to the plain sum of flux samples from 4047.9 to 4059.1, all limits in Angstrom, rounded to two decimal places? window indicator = -2.69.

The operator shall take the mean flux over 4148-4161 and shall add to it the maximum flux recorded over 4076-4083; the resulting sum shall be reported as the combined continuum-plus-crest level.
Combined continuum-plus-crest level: 37.7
